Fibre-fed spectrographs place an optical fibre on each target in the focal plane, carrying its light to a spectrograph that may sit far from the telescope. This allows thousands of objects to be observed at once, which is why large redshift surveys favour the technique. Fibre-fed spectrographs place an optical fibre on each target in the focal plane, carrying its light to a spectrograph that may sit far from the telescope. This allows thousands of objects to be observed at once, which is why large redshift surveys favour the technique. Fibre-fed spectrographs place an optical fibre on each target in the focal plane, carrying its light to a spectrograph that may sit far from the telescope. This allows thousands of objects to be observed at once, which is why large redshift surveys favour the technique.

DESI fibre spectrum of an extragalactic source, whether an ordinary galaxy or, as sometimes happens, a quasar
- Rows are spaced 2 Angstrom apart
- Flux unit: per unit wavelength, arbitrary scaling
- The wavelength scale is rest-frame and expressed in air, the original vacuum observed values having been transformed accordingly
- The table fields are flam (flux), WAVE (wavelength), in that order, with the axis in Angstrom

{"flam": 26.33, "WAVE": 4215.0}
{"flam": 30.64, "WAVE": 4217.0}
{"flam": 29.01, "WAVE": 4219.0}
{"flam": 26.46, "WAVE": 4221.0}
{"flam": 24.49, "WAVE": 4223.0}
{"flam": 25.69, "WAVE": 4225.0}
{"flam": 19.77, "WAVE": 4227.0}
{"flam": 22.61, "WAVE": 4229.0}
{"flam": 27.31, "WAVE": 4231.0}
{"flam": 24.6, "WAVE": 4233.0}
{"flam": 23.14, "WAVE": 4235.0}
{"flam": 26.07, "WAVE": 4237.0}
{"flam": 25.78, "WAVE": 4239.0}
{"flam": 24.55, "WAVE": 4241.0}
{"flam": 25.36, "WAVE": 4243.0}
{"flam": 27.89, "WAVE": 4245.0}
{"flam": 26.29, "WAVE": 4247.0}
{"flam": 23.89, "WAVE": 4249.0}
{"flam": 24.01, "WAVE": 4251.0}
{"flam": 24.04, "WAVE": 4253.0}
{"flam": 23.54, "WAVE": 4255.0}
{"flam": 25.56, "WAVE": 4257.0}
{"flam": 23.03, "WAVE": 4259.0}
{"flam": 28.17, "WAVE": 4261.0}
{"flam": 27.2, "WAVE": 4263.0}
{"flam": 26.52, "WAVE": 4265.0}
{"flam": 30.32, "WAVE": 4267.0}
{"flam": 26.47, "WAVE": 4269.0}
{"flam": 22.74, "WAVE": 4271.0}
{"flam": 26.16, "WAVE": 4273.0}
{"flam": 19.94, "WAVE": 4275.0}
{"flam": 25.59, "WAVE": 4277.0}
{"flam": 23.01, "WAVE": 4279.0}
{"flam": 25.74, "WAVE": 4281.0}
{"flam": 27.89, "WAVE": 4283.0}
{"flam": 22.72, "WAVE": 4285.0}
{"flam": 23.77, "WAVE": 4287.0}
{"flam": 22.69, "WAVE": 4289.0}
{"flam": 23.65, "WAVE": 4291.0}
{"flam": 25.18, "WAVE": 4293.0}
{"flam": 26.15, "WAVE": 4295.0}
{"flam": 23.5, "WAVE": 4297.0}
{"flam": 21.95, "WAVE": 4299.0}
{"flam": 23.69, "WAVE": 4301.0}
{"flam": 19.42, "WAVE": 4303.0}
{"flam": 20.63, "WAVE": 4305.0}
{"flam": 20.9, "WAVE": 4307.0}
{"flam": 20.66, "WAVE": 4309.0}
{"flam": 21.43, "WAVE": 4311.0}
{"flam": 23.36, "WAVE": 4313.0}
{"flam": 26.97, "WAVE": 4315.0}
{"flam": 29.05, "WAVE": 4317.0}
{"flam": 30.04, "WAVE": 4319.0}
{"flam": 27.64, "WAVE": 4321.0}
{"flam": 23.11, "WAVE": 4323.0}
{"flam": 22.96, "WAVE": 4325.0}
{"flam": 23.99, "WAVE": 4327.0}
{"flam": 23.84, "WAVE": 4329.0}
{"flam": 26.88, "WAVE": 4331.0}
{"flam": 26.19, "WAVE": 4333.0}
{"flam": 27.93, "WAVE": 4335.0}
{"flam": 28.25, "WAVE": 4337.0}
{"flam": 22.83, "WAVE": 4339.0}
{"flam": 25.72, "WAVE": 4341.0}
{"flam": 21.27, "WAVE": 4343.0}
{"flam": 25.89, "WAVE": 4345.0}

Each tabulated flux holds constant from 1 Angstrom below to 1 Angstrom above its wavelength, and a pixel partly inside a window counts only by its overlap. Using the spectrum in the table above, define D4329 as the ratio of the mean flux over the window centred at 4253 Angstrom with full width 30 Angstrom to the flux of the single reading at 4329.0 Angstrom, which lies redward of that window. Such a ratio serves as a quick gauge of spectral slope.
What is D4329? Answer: 1.08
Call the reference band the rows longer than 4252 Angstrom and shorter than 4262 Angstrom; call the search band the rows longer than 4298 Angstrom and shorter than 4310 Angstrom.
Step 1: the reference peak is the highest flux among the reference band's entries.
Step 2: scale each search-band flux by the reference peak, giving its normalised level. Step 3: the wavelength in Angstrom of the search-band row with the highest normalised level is 4301.0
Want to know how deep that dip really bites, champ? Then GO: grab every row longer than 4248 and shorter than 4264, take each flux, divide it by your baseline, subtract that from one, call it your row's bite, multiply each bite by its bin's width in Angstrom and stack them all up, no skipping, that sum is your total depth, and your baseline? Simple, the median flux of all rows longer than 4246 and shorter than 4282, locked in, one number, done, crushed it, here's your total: 0.40 Angstrom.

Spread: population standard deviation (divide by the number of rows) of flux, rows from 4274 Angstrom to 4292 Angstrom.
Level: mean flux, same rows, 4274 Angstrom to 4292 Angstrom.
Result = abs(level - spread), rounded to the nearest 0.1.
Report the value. 21.7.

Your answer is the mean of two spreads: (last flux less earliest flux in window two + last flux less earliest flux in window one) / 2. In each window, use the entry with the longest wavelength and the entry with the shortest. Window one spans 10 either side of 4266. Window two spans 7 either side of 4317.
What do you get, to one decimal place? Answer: -2.0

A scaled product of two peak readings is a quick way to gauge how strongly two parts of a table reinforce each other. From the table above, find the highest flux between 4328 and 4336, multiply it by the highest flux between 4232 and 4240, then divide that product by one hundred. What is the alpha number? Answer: 7.28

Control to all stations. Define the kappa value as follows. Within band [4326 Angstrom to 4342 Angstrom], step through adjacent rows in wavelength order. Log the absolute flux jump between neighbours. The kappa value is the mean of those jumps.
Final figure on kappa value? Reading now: 2.0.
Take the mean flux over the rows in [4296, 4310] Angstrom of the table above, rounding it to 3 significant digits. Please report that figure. 21.5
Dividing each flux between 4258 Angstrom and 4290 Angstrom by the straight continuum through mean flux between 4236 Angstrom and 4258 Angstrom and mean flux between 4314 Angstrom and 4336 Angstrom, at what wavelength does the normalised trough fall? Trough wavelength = 4275.0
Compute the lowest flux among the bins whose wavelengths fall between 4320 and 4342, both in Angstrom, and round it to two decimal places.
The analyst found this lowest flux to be 22.83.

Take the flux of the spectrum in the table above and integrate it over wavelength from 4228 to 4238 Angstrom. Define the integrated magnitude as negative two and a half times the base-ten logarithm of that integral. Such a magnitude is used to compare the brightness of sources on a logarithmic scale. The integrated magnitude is -5.98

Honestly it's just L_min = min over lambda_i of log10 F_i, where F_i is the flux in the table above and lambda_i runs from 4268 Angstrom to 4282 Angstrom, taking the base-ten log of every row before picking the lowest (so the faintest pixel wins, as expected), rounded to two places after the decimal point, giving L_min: 1.30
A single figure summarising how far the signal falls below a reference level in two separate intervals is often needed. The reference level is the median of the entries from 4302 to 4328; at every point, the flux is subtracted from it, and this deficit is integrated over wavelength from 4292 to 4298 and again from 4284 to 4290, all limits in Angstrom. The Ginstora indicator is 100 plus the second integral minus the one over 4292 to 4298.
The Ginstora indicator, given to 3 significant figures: 111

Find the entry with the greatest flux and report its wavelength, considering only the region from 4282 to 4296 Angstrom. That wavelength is 4283.0 Angstrom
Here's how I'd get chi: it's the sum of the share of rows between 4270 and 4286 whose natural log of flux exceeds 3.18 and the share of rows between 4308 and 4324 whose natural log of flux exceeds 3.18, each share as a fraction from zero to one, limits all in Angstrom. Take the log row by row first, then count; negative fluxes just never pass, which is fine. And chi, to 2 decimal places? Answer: 1.00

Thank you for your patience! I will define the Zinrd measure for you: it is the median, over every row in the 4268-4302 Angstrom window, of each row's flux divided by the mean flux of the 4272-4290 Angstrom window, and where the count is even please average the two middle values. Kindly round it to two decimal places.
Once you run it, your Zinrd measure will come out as 0.98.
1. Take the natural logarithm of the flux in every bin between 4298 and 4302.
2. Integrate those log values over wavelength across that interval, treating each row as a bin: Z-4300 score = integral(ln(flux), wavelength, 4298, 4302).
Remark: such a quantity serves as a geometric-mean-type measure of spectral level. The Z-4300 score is 12.5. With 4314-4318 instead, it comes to 13.3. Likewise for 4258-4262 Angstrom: 13.0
